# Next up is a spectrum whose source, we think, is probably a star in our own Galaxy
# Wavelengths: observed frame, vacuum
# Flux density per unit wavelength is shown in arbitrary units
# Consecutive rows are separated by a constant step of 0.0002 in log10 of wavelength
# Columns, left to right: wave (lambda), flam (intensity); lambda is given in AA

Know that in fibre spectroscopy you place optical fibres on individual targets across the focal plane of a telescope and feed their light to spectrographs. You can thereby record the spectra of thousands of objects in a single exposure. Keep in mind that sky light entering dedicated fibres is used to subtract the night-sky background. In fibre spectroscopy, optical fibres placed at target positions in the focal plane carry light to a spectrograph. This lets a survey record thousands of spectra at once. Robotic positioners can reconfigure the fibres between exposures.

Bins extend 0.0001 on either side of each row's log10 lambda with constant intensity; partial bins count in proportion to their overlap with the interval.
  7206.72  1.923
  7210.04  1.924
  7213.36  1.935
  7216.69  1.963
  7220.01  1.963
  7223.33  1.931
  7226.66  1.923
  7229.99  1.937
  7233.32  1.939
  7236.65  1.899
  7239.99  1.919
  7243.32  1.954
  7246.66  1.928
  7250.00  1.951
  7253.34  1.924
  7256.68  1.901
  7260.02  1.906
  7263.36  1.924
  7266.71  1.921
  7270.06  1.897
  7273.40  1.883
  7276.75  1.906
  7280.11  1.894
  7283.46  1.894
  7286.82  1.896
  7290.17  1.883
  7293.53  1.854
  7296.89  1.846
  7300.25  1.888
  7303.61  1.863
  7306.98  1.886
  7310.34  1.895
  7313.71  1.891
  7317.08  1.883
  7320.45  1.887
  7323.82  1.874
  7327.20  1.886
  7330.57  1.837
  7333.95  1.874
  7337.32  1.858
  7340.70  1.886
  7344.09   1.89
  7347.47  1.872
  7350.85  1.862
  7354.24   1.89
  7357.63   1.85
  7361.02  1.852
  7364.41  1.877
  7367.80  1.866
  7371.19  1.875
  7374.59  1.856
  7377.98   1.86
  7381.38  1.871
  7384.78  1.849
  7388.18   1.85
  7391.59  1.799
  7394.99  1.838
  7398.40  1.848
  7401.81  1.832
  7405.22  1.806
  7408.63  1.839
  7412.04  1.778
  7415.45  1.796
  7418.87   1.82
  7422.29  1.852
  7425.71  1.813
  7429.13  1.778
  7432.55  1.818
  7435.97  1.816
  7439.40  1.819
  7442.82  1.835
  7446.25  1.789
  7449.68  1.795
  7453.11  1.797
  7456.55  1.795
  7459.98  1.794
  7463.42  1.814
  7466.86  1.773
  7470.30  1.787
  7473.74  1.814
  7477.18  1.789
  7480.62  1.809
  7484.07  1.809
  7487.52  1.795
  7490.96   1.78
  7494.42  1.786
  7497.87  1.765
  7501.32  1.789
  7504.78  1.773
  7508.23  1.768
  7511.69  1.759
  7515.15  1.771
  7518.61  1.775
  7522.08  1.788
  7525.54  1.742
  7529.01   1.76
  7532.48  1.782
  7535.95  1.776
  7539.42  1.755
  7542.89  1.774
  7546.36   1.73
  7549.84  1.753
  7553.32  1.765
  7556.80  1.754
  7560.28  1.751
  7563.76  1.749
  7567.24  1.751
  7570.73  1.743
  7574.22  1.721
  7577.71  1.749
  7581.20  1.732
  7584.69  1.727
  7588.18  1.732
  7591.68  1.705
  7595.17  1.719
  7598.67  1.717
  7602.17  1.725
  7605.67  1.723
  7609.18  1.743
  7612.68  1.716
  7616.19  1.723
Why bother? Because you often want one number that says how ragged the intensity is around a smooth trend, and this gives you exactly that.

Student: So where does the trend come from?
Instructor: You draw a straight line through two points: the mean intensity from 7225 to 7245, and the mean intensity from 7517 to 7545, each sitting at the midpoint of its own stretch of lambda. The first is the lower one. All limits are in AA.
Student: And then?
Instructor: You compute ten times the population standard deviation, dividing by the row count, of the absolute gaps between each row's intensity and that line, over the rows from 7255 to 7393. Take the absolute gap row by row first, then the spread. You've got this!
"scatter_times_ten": 0.12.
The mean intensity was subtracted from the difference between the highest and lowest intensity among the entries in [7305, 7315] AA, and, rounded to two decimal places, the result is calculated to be -1.88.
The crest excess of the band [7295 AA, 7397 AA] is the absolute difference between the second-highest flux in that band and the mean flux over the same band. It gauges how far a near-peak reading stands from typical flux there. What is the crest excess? 0.024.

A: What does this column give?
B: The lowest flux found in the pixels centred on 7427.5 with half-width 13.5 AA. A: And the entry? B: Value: 1.778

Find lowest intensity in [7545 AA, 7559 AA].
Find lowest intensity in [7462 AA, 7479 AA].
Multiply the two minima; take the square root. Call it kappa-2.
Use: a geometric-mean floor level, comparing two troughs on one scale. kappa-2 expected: 1.75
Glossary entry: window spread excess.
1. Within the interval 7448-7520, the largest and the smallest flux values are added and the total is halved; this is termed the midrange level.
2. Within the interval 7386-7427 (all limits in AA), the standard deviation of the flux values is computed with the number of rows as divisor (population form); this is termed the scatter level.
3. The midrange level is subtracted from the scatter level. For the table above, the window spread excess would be -1.76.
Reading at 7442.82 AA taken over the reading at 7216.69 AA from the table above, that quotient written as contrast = 0.93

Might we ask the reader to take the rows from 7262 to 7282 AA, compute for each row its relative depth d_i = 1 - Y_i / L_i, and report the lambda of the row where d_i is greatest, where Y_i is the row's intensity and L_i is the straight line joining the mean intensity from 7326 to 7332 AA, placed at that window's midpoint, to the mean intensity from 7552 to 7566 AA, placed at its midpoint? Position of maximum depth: 7273.40 AA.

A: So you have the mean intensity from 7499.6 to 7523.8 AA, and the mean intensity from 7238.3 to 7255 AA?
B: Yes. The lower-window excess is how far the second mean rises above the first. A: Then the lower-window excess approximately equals 0.160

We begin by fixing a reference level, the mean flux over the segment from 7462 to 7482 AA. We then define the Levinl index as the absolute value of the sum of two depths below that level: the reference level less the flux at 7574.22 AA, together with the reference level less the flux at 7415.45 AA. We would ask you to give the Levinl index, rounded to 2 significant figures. 0.078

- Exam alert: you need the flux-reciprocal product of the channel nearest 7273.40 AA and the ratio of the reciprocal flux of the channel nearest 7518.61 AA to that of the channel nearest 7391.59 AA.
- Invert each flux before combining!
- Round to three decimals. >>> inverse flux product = 0.538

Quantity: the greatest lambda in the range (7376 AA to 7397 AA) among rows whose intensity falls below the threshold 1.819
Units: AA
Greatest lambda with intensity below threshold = 7391.59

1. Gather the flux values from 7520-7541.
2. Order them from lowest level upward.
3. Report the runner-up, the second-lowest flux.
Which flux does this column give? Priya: 1.755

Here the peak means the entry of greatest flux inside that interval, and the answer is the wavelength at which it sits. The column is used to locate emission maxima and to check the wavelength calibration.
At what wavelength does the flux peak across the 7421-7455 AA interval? 7422.29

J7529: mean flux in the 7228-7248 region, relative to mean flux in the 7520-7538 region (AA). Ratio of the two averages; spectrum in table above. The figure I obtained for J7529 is 1.09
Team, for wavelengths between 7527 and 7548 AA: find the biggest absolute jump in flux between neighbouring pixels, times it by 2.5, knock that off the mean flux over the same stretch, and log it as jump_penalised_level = 1.65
